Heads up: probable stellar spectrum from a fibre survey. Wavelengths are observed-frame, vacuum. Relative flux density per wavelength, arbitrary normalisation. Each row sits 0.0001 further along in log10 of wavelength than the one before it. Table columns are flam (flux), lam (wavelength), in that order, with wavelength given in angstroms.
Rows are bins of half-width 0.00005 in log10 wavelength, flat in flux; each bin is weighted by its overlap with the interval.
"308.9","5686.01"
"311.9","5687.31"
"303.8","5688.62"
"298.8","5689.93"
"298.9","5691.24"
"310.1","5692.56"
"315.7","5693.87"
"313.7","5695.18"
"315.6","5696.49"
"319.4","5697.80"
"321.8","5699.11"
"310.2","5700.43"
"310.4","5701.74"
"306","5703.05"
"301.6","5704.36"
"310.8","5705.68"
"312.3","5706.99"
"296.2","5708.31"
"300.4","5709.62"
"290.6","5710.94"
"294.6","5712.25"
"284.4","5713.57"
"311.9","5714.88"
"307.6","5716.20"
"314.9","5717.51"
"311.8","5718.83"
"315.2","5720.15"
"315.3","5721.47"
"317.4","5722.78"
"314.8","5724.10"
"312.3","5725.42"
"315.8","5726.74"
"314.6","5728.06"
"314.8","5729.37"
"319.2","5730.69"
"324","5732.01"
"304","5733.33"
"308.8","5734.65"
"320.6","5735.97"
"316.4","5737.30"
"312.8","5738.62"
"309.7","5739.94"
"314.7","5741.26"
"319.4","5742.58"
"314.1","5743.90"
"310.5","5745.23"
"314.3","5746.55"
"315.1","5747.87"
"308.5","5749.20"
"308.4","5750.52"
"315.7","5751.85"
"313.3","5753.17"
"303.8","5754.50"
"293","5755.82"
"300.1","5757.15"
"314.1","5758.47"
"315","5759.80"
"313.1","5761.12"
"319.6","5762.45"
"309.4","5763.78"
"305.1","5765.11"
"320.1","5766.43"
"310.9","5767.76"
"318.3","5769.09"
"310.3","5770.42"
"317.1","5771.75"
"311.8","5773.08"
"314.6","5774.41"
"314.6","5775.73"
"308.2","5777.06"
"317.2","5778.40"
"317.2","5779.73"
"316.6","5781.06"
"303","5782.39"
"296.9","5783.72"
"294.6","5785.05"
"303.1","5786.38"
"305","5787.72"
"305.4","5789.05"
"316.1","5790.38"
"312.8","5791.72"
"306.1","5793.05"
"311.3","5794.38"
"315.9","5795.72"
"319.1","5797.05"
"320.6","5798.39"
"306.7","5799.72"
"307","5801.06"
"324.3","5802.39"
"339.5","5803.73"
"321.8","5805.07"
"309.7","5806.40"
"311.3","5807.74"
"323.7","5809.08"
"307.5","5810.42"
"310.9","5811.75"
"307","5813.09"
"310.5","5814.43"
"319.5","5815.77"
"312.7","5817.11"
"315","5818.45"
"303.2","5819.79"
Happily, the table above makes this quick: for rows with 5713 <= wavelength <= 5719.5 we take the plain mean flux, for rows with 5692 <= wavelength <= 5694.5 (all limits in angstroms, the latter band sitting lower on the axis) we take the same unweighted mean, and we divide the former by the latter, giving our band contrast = 0.98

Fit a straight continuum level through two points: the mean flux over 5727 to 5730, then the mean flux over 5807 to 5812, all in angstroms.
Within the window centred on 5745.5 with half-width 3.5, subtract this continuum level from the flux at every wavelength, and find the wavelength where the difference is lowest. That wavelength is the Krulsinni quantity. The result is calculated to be 5745.23 angstroms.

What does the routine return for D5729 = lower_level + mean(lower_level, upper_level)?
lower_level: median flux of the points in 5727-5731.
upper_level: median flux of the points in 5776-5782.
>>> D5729 631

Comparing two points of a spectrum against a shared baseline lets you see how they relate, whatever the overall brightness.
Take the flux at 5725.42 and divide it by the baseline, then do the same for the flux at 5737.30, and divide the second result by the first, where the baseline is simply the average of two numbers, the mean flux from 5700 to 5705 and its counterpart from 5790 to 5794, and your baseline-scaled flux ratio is 1.01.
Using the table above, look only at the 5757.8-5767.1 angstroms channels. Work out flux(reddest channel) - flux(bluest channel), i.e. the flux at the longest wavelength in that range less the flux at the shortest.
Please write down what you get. 6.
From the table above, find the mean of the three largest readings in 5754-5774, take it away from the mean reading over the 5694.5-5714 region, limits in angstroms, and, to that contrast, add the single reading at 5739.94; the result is 296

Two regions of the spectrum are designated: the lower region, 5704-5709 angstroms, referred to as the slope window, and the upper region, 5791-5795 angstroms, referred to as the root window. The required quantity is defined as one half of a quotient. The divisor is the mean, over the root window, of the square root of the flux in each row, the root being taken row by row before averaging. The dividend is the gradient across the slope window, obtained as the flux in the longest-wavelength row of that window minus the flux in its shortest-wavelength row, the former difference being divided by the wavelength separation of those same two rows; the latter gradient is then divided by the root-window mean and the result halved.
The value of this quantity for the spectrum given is -0.039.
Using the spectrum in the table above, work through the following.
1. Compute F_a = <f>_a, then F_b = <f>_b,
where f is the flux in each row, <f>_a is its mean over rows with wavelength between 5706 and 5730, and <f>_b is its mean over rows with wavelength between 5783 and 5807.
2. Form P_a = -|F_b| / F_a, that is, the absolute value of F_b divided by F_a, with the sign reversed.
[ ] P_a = -1.013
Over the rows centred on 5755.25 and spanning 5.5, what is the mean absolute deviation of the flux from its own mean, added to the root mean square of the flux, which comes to 309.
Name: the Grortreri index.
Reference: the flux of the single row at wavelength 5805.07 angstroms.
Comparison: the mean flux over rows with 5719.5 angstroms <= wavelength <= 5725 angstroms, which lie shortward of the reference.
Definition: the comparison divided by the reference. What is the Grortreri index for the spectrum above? 0.981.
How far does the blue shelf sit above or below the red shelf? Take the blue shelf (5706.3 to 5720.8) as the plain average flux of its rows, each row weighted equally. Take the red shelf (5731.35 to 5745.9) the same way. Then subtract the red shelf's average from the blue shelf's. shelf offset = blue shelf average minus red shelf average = -10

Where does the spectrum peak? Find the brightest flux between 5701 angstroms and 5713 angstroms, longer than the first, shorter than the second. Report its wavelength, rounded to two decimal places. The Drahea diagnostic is 5706.99 angstroms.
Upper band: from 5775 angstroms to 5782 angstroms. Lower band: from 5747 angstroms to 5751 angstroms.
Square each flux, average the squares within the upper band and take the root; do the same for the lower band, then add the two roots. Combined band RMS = 625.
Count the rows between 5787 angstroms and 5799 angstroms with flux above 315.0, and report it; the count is 4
